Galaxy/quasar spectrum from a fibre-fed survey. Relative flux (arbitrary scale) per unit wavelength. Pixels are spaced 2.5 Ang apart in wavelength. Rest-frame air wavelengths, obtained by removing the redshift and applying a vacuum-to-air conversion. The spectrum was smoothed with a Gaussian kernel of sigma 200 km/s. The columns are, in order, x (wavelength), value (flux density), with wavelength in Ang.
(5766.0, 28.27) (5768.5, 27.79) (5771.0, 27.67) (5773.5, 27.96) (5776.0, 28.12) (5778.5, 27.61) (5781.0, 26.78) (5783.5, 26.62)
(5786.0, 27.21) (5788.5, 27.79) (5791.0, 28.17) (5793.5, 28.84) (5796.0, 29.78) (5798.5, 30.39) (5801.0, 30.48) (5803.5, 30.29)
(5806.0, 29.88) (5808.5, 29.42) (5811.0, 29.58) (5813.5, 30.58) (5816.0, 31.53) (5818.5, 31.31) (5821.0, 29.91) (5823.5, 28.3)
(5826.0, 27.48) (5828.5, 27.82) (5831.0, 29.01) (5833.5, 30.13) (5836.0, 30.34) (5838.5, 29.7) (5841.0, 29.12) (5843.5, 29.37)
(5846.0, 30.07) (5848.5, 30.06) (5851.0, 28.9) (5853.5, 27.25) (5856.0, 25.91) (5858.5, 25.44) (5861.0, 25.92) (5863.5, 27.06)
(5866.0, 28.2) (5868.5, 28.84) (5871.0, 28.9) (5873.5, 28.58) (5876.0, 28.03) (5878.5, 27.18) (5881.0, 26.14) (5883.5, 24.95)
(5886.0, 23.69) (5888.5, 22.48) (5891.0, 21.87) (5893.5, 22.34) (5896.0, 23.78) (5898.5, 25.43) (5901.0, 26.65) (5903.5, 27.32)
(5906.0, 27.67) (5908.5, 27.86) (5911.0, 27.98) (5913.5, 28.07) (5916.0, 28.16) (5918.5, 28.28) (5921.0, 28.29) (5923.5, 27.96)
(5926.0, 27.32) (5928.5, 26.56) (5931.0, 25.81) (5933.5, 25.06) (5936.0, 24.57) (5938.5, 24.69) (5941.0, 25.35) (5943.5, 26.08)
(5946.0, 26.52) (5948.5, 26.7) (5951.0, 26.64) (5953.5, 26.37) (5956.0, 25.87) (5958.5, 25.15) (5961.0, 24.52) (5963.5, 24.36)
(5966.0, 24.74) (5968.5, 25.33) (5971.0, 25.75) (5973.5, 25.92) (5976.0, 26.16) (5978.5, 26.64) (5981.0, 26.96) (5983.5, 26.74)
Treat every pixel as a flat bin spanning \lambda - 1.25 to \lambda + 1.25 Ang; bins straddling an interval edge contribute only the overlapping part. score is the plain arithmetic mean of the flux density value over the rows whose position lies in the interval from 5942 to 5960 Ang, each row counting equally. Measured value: 26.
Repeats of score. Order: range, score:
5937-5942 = 25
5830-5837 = 30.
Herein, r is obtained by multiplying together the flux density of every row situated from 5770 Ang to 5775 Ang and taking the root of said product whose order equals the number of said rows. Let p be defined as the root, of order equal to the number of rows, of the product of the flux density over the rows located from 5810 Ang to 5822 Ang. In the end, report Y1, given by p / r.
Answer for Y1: 1.10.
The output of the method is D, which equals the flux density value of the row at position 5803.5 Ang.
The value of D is 30.29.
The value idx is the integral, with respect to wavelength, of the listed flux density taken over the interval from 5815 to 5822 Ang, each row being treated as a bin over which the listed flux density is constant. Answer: 217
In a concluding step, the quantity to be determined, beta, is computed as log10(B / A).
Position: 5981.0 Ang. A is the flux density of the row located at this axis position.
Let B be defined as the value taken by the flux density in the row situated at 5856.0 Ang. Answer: -0.017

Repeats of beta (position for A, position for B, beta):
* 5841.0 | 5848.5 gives 0.014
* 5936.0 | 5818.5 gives 0.105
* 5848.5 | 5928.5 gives -0.054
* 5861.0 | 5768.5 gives 0.030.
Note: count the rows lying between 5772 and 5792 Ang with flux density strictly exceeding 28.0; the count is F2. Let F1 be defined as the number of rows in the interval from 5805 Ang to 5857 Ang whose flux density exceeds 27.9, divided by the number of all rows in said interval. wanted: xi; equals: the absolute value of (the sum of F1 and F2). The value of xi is 3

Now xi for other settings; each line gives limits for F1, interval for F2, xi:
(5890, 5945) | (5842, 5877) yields 9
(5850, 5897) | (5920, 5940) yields 1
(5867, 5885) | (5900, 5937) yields 5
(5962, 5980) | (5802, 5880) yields 23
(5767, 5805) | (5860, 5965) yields 10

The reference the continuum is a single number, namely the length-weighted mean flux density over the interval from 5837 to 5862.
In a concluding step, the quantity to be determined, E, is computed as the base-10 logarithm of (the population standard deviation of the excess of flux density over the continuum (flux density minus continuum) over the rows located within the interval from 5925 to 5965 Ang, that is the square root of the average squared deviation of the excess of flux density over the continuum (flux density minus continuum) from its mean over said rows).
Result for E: -0.05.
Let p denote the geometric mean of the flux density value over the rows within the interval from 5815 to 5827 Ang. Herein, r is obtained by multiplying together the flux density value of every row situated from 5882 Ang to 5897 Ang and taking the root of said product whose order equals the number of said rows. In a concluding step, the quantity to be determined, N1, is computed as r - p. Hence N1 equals -6.5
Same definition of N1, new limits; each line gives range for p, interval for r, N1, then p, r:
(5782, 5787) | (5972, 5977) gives -0.9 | 26.9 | 26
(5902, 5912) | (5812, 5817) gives 3.3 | 27.7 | 31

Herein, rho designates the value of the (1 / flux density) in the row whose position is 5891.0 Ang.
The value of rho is 0.0457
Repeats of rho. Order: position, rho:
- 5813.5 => 0.0327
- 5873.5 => 0.0350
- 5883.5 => 0.0401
